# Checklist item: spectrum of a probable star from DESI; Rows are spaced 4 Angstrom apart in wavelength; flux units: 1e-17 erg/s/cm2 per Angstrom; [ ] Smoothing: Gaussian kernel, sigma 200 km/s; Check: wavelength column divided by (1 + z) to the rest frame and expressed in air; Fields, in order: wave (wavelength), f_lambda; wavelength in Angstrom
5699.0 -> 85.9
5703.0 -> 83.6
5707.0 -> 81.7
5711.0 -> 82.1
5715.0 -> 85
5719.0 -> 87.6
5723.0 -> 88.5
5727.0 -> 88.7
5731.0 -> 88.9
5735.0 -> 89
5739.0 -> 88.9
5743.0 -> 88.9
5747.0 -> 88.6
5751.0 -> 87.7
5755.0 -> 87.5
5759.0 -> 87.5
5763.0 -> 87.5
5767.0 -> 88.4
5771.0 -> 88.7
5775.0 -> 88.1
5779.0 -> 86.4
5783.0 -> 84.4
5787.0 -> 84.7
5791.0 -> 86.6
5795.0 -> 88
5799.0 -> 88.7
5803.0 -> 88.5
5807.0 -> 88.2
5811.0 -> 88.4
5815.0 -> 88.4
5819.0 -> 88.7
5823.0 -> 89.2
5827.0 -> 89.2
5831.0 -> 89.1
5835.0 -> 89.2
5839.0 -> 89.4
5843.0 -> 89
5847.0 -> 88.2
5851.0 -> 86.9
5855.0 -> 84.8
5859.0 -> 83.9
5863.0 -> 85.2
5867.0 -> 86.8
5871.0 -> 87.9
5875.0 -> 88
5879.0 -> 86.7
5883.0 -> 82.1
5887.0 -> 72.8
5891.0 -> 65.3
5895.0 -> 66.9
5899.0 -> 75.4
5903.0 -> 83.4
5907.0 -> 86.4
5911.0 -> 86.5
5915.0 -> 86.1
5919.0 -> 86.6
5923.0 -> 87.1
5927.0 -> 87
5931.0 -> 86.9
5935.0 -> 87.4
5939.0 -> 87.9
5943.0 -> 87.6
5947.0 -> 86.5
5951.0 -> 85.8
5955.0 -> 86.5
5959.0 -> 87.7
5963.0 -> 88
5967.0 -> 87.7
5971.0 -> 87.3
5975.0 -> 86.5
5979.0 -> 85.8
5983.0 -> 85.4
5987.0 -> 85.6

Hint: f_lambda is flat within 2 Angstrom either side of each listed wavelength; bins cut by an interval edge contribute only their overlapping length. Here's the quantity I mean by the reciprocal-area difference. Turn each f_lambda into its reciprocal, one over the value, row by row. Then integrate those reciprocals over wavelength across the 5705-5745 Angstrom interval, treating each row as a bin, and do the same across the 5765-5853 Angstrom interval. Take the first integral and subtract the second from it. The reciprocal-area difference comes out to -0.5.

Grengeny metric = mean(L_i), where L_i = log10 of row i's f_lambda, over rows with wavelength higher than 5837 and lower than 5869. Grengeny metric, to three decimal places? 1.938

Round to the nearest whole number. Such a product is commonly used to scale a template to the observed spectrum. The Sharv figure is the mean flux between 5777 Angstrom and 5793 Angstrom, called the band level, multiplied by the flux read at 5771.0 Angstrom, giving 7586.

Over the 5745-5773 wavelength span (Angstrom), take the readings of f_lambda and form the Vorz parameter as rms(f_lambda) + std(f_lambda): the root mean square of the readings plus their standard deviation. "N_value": 88.5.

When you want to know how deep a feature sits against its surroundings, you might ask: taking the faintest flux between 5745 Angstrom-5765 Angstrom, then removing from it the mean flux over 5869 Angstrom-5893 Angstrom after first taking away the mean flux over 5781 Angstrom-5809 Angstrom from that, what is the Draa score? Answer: 94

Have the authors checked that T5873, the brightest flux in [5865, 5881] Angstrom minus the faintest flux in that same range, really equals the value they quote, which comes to 1.30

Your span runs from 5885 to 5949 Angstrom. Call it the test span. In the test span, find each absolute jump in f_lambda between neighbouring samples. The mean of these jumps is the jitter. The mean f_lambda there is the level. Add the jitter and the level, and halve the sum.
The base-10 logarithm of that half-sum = 1.627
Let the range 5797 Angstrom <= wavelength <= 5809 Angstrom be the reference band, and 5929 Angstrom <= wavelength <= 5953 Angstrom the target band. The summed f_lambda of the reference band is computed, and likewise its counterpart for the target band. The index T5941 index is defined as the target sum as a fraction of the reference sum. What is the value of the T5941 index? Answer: 2.0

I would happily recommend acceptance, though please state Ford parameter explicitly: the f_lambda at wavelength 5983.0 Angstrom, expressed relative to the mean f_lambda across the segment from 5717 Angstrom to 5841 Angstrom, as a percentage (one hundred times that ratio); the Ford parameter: 97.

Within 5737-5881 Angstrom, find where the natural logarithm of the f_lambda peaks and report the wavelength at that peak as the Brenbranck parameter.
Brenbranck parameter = 5839.0 Angstrom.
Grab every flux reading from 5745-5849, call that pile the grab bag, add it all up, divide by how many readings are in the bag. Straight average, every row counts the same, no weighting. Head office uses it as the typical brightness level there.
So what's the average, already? 88.0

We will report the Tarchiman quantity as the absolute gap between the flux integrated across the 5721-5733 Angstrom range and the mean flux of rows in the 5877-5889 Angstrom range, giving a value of 984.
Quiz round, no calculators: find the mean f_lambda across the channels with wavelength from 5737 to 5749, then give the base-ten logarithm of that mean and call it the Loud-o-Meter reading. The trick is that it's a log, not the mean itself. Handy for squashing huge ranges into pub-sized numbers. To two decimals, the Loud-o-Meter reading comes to 1.95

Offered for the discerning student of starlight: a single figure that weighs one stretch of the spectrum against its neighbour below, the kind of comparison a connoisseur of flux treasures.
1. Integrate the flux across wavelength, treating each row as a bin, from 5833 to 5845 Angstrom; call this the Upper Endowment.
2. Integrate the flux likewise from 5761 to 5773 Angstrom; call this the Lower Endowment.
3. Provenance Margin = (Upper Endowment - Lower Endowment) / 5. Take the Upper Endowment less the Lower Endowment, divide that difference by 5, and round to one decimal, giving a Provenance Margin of 2.4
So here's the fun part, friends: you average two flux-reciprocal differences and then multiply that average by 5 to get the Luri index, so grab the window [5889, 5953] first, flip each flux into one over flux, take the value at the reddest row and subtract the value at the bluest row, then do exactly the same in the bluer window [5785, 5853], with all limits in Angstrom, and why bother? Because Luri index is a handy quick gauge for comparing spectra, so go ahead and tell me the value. -0.010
